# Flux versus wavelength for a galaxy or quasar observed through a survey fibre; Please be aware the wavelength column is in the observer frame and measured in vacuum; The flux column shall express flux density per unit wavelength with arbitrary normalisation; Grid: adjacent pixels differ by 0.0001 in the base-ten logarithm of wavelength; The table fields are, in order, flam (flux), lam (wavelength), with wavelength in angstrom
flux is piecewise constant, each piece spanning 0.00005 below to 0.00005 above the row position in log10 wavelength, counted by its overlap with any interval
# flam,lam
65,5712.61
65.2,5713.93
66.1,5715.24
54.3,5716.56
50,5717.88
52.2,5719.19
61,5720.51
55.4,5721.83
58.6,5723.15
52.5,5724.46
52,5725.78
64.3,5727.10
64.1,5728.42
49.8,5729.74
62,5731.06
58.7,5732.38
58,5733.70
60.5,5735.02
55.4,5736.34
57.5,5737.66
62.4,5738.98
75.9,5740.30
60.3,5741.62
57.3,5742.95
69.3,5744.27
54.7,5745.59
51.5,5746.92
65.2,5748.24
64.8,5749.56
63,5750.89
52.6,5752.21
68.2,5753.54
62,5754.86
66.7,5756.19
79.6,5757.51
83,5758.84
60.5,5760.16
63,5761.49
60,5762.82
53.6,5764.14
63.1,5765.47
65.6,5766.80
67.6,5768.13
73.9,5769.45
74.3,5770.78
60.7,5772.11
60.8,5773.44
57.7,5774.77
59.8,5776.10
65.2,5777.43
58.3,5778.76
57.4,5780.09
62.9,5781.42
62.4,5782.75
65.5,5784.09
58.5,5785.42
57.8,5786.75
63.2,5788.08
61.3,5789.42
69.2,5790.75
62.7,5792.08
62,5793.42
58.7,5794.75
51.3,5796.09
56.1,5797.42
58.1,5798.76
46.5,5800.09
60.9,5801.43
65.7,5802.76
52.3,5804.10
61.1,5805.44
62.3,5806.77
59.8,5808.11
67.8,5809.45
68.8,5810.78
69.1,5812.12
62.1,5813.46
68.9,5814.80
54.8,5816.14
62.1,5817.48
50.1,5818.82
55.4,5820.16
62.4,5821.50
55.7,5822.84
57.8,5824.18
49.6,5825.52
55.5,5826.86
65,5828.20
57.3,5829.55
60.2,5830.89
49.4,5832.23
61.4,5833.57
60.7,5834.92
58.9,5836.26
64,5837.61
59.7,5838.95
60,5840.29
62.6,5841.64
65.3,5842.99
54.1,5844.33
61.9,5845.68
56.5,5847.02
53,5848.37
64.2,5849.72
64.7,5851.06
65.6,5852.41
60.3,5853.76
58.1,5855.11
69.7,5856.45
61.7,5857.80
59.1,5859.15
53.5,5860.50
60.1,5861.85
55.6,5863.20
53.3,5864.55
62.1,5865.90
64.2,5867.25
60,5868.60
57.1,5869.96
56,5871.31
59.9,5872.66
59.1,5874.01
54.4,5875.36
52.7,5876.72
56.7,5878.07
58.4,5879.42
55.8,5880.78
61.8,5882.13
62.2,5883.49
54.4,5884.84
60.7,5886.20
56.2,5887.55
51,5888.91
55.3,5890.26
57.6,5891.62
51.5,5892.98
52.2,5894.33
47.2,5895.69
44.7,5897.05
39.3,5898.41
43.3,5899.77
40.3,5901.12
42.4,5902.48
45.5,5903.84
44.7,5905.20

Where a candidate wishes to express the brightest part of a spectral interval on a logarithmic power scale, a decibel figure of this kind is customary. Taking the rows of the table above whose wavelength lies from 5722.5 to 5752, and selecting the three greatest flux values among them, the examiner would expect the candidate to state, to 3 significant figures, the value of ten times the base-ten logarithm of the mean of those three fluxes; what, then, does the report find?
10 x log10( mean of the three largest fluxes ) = 18.5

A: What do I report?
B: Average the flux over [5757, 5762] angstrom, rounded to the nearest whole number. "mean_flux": 72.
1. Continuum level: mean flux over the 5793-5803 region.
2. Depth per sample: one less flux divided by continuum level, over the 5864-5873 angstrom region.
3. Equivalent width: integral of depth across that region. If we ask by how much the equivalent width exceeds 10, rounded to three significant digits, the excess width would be -10.3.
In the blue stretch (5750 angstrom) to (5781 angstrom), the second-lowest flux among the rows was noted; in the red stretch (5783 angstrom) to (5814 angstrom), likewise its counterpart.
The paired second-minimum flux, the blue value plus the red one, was 105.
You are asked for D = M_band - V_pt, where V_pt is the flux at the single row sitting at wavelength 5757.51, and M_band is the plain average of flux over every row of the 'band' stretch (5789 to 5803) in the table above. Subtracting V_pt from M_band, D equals -20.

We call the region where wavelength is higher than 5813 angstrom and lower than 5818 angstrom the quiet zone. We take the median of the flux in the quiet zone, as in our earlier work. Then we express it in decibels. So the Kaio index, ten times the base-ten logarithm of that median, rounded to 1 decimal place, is 17.9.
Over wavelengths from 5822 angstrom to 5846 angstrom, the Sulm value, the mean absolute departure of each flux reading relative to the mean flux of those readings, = 3.6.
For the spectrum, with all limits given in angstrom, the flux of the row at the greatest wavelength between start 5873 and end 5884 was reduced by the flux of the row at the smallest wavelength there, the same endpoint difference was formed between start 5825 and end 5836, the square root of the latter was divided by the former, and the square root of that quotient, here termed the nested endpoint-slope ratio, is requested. 1.0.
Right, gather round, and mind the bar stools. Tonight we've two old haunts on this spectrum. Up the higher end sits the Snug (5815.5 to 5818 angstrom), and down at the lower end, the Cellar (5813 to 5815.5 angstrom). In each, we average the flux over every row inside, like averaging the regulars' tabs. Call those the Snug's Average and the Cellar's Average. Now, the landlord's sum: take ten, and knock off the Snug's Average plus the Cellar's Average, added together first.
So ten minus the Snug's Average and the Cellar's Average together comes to -114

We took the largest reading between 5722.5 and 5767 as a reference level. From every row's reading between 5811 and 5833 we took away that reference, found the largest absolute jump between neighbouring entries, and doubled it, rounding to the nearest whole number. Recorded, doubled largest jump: 28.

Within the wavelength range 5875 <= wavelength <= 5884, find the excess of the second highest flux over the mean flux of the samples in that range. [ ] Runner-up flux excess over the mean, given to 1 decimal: 4.4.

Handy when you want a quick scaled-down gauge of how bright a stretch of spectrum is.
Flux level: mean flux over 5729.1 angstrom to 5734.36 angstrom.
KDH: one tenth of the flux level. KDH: 5.71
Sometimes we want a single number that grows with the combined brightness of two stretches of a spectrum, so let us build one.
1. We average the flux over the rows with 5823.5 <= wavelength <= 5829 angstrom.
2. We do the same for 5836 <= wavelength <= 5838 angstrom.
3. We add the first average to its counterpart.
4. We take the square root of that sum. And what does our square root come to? 10.88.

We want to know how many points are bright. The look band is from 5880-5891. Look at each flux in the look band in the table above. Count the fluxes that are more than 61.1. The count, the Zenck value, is 2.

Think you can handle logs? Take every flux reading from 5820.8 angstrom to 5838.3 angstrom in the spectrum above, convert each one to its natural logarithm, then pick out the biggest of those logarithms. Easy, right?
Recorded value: 4.17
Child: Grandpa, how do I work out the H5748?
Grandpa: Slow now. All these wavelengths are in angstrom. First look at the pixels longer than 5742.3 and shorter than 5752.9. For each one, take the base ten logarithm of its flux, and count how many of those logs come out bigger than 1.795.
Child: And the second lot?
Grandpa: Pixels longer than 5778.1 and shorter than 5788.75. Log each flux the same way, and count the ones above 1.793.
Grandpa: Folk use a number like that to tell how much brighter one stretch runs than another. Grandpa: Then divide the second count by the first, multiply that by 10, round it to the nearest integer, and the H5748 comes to 10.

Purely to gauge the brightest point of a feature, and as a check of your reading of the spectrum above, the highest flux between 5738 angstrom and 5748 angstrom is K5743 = 75.9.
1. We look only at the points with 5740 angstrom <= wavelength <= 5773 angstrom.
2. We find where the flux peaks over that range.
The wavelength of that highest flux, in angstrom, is 5758.84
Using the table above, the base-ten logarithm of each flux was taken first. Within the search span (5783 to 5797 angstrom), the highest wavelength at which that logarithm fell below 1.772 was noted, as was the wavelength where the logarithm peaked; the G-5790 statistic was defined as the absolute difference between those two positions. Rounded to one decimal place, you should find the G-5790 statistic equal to 5.3 angstrom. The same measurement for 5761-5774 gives 6.6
